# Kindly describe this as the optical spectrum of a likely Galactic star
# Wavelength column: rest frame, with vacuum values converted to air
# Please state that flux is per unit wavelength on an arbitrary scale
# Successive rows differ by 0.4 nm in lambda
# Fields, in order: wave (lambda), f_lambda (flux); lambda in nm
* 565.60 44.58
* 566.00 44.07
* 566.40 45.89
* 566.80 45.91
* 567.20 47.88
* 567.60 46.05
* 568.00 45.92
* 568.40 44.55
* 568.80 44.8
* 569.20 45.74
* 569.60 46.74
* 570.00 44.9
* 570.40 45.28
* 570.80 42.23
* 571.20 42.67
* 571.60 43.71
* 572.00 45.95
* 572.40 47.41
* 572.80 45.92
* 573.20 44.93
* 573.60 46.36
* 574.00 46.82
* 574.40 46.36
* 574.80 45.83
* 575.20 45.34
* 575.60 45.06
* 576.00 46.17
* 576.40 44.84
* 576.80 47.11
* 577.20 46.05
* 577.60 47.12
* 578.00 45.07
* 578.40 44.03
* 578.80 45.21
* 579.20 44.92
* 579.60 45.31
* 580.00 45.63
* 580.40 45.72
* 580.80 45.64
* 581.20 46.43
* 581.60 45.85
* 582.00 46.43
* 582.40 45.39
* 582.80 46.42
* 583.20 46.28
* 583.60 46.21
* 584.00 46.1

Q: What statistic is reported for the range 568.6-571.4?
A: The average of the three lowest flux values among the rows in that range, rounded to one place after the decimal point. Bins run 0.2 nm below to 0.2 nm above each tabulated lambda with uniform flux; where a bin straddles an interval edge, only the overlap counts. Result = 43.2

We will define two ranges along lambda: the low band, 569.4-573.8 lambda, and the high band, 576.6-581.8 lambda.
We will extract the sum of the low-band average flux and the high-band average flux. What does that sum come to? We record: 90.8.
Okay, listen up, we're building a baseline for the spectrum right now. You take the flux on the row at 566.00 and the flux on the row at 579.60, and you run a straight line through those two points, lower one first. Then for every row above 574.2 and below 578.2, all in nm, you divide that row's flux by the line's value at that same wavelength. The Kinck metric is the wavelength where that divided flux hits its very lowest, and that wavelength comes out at 576.40 nm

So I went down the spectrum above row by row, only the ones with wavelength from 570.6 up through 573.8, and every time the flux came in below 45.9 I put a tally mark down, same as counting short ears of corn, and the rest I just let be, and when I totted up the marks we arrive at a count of 4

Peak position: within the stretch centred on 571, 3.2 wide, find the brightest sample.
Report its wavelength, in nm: 572.40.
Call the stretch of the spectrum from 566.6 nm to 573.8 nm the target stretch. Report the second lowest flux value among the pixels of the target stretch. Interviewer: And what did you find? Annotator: 42.67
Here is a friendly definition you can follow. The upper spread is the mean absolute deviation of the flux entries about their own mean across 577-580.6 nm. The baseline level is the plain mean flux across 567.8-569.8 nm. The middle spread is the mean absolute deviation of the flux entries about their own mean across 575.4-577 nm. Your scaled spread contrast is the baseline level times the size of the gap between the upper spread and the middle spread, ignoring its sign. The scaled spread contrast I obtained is 11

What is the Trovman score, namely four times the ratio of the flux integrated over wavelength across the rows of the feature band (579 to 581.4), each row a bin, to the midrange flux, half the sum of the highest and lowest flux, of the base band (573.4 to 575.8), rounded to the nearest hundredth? 9.53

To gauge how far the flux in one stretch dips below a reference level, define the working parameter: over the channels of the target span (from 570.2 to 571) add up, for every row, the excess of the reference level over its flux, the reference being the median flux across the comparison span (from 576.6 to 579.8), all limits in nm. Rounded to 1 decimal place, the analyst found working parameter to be 3.0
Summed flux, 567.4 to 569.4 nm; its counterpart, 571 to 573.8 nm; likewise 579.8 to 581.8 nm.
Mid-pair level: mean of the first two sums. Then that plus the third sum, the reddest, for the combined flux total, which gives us 501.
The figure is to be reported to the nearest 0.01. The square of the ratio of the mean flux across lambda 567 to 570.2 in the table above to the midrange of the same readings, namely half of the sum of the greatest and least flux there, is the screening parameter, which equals 0.98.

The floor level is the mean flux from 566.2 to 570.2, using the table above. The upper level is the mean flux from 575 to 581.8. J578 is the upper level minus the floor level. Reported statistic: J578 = -0.22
